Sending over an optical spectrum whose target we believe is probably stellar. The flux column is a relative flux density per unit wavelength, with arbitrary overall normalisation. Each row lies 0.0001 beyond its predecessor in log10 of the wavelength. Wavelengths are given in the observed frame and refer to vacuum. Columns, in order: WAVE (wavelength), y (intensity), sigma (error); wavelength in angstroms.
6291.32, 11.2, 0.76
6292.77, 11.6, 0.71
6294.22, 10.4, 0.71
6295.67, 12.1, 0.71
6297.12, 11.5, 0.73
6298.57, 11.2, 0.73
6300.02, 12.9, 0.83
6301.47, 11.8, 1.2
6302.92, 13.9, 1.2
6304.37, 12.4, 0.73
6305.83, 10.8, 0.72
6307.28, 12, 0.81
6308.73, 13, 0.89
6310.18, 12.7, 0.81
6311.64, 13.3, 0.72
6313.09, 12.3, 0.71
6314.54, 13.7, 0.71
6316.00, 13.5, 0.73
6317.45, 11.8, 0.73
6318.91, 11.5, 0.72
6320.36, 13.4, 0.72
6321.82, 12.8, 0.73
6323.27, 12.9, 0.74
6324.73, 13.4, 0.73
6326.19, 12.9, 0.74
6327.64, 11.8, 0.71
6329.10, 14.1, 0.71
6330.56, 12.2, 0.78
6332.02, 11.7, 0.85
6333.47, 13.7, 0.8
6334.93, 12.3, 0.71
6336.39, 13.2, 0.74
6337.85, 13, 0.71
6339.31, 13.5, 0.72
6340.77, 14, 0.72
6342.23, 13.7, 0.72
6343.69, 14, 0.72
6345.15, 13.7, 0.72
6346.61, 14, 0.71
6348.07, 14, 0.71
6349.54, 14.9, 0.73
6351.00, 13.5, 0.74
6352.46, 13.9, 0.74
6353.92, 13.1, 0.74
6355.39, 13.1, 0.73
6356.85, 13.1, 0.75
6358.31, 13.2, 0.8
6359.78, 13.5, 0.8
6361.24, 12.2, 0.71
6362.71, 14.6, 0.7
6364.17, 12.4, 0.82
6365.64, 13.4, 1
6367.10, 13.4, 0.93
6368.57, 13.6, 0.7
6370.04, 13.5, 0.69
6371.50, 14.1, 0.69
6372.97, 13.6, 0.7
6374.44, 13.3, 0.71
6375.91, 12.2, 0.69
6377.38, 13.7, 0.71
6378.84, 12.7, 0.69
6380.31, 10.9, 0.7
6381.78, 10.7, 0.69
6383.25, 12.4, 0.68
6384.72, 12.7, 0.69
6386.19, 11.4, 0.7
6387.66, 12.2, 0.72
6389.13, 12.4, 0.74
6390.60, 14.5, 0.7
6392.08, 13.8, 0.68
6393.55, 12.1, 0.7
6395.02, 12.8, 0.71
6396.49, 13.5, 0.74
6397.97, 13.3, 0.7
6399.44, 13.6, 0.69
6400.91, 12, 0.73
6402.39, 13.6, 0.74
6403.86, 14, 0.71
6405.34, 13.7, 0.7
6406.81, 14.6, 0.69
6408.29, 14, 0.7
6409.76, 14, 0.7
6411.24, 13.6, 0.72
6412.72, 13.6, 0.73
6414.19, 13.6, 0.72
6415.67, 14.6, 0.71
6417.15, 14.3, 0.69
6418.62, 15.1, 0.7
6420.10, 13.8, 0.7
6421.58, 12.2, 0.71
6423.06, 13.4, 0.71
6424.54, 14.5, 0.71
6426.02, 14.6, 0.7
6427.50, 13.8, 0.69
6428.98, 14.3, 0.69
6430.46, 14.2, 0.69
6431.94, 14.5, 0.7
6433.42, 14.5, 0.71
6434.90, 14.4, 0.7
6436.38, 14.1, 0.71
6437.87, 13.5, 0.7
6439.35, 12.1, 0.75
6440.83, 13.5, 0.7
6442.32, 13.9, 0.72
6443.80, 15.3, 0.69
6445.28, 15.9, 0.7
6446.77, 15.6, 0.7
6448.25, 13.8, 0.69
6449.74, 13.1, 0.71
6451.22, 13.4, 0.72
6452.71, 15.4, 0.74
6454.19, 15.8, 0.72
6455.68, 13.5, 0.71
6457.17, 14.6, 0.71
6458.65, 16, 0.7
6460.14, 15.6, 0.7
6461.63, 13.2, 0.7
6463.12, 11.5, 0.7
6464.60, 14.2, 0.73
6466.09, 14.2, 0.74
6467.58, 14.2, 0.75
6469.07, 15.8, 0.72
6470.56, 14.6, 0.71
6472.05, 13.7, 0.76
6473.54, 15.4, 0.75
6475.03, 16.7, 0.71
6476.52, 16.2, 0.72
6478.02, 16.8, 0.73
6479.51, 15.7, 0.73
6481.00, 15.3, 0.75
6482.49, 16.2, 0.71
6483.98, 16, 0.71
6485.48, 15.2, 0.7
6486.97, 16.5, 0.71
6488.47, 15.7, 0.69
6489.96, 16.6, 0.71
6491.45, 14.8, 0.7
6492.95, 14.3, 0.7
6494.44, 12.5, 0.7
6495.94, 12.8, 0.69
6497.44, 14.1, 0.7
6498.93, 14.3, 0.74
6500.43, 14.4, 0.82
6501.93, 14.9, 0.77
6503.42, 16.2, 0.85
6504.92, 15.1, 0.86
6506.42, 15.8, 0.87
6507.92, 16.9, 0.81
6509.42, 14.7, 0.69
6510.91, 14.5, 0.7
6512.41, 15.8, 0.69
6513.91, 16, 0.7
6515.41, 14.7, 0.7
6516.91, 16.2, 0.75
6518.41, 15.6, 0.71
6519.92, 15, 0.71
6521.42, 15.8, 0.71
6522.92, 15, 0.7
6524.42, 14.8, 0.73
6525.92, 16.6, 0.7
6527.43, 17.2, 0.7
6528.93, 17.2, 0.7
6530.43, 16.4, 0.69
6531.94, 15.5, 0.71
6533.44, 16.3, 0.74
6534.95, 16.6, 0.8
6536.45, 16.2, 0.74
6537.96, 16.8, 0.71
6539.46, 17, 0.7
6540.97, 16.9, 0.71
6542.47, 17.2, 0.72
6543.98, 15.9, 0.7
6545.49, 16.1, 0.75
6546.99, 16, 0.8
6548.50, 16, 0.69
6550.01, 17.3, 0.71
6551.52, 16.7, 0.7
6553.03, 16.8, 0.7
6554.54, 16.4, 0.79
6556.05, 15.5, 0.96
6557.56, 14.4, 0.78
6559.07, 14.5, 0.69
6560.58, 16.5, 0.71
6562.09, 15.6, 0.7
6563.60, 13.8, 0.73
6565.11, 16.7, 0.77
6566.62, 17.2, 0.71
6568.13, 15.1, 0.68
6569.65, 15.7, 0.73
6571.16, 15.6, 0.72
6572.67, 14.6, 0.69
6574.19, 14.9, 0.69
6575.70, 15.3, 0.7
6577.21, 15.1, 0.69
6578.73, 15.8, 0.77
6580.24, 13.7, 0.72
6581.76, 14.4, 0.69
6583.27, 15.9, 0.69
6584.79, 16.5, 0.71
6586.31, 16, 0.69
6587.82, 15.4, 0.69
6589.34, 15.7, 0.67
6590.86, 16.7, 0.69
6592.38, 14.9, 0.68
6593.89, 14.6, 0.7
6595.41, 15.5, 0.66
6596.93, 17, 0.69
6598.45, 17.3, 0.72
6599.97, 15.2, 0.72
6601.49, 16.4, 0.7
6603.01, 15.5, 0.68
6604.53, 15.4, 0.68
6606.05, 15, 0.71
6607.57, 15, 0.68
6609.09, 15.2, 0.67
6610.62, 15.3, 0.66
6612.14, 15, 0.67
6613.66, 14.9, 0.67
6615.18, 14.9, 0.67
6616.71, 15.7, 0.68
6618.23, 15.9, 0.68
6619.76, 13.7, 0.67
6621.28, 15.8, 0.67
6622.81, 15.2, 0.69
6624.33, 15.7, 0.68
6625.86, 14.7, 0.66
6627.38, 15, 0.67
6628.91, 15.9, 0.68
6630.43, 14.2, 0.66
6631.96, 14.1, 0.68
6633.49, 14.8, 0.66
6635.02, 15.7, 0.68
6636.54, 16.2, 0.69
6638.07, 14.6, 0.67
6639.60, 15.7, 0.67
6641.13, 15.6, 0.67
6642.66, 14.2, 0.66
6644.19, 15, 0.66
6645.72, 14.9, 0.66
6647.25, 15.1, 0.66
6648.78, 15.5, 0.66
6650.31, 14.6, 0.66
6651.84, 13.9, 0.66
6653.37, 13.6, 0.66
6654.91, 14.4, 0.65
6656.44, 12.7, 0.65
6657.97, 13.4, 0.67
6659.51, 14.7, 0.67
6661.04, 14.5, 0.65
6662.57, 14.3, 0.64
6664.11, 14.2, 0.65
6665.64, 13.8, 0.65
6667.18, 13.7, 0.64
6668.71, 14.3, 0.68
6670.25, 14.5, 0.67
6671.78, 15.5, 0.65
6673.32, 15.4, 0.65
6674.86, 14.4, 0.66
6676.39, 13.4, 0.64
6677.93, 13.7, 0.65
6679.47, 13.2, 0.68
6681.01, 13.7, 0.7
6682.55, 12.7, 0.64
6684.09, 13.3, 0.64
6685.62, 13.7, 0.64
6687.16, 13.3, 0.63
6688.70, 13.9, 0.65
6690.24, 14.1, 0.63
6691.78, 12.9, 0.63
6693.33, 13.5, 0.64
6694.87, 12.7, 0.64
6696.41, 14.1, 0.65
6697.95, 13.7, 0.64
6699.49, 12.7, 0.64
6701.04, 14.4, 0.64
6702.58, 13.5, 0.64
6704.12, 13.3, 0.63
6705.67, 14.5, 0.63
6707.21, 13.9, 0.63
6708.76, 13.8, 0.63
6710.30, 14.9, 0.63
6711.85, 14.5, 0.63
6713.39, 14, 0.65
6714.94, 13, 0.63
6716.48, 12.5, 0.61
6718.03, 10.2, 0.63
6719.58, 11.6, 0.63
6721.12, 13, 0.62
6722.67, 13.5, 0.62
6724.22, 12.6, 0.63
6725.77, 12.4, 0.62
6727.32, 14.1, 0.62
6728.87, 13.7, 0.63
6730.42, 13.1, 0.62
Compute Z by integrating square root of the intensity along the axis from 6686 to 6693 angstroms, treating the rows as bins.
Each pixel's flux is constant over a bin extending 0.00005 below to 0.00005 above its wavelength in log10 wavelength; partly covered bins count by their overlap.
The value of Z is 25.7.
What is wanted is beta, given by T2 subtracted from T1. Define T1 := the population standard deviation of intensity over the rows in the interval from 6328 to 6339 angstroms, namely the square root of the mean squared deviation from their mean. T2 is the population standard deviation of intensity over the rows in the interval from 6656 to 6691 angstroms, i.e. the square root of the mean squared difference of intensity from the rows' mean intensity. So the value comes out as 0.1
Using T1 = 0.80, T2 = 0.71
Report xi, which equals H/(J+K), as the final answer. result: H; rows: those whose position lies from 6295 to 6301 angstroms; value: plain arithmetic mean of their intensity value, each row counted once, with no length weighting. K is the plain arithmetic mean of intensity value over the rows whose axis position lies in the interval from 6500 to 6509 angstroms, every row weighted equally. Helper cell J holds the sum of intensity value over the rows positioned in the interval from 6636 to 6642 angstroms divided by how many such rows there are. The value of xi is 0.384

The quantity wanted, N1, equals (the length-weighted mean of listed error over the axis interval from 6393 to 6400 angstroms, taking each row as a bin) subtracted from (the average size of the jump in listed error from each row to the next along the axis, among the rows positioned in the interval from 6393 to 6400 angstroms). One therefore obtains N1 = -0.686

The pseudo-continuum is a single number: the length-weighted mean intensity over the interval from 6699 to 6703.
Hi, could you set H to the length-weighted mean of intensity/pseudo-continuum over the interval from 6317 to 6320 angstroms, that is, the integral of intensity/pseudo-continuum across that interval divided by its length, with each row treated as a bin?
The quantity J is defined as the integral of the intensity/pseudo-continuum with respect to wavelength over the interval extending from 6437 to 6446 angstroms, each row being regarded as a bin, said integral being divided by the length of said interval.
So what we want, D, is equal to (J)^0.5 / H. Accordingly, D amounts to 1.16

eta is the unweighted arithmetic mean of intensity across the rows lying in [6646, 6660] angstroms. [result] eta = 14.2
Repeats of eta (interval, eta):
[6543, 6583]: 15.6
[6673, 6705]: 13.6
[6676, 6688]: 13.4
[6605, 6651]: 15.1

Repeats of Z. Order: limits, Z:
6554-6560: 23.4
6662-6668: 22.4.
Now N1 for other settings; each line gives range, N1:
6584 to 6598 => -0.667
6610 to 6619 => -0.668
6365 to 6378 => -0.710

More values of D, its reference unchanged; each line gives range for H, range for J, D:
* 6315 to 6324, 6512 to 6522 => 1.15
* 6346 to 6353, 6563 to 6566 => 1.03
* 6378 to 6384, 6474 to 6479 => 1.27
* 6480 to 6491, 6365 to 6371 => 0.85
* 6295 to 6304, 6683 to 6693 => 1.11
